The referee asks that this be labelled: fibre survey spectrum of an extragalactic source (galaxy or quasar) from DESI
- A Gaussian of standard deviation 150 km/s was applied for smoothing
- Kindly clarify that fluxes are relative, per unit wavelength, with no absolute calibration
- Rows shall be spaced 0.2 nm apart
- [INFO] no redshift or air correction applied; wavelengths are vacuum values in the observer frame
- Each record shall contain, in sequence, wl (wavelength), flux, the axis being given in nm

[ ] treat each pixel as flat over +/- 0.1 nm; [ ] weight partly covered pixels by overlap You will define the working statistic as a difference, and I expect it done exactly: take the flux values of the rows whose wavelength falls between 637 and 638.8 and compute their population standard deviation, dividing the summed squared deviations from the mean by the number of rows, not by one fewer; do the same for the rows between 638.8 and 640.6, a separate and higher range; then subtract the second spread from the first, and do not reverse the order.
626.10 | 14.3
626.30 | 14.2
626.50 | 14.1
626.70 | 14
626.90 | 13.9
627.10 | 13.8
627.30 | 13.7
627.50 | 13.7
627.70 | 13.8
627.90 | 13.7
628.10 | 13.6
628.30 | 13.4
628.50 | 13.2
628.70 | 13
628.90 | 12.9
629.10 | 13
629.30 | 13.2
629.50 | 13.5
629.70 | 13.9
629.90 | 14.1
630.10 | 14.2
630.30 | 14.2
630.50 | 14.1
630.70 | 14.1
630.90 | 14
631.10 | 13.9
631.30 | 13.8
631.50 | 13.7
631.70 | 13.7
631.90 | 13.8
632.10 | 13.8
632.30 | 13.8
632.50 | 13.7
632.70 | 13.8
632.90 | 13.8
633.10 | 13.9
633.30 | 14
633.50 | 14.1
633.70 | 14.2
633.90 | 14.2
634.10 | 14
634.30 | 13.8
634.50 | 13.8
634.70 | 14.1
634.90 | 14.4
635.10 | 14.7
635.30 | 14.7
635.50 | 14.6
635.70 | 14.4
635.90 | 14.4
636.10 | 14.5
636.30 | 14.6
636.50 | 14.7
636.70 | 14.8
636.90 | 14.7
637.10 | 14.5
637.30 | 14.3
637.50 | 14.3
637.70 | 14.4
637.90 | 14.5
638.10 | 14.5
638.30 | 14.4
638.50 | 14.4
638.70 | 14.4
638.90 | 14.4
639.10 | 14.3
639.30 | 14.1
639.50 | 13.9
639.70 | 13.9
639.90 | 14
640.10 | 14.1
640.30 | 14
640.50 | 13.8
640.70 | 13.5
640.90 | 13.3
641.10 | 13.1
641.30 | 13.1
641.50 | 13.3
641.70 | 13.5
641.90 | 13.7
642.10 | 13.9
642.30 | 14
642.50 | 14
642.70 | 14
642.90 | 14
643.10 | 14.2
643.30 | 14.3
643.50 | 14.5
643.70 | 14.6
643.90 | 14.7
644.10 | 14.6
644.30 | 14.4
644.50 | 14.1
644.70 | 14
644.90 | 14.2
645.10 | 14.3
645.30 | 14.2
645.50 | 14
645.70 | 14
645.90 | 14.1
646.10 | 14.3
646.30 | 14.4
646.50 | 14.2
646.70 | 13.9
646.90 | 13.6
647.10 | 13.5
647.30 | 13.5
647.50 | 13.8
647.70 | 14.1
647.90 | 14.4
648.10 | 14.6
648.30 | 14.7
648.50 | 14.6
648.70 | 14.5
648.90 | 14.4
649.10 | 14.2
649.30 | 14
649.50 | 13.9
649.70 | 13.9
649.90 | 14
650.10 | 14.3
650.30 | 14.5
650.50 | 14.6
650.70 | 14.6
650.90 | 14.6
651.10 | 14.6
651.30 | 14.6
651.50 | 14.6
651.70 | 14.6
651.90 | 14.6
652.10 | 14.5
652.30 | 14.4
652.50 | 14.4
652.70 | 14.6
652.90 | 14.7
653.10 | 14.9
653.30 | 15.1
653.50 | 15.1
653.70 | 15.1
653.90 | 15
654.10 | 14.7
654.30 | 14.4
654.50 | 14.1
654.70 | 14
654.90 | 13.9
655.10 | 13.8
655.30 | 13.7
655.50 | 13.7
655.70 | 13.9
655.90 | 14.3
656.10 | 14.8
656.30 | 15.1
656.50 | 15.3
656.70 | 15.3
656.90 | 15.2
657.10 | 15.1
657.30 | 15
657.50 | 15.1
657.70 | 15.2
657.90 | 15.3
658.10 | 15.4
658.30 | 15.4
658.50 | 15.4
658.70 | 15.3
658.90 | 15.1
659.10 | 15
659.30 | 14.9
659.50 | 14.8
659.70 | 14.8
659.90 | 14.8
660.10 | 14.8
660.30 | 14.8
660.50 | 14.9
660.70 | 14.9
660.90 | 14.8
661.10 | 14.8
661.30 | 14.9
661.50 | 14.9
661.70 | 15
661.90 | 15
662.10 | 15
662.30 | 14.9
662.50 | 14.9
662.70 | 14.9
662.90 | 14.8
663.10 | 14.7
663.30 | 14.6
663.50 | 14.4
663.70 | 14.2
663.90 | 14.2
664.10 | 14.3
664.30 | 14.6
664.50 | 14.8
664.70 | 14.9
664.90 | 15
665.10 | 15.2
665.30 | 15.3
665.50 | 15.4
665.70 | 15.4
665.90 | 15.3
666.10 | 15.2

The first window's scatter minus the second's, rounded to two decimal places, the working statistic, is -0.11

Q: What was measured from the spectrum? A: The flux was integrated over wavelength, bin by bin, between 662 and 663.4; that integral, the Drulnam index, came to 20.8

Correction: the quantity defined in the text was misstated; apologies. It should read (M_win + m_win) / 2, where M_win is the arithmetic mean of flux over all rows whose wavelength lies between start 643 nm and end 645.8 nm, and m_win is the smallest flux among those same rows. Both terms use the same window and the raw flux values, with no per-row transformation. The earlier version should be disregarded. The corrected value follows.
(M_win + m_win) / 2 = 14.1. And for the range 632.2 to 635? 13.8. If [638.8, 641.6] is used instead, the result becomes 13.4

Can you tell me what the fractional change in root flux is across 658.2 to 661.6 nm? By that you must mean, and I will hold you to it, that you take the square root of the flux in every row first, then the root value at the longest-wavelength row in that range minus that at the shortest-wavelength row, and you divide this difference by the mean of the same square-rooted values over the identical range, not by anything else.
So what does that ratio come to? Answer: -0.017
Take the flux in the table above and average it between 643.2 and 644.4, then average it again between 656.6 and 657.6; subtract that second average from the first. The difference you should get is -0.62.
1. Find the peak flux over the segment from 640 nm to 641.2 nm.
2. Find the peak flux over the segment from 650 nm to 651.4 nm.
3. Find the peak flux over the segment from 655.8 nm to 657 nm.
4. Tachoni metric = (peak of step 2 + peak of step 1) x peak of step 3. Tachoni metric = 439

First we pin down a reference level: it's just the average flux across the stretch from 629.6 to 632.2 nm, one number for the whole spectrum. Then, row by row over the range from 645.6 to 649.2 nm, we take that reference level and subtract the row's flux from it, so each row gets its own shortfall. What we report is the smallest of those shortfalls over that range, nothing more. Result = -0.75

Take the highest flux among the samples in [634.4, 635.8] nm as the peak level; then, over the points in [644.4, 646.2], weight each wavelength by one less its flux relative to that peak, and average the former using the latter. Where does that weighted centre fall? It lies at 645.28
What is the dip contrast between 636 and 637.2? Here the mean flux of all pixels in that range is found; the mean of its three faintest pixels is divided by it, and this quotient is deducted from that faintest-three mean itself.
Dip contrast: 13.5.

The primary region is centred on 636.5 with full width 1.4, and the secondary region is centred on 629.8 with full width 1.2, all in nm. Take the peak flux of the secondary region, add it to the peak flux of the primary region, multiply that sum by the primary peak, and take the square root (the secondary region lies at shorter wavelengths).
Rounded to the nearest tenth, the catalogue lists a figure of 20.7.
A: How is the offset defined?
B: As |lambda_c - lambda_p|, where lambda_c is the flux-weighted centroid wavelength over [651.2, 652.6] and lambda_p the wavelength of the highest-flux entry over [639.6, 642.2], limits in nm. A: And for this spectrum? 11.80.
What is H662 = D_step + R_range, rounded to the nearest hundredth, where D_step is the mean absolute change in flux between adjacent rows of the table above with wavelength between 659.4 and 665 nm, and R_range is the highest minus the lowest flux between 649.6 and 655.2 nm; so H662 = 1.37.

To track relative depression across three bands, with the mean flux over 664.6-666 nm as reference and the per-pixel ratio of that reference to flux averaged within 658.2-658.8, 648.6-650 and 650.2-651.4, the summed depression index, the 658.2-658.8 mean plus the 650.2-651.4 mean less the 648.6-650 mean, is 0.96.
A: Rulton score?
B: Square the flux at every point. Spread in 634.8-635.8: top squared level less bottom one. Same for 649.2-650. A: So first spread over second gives 3.1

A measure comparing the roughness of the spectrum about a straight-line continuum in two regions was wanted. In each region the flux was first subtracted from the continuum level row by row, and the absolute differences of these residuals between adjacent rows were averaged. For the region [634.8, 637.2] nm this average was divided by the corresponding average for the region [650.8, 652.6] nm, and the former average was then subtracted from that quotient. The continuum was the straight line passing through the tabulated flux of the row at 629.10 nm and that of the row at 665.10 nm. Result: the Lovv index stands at 3.1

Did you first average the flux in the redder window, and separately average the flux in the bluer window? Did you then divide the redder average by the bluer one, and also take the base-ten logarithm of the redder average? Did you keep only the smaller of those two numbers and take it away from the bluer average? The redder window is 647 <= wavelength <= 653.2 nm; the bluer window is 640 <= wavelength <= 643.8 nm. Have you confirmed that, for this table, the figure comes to 12.8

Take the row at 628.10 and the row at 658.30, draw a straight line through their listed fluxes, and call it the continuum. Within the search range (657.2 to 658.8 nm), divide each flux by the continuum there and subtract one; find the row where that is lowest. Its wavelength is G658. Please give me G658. 657.30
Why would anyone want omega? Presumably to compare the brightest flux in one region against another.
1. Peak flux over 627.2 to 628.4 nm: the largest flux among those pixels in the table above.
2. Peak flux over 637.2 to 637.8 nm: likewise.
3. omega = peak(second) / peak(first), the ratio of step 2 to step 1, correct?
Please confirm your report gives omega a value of 1.04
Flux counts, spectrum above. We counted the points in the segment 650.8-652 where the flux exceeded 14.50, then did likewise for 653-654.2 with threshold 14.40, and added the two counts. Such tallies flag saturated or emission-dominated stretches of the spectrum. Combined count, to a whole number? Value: 12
